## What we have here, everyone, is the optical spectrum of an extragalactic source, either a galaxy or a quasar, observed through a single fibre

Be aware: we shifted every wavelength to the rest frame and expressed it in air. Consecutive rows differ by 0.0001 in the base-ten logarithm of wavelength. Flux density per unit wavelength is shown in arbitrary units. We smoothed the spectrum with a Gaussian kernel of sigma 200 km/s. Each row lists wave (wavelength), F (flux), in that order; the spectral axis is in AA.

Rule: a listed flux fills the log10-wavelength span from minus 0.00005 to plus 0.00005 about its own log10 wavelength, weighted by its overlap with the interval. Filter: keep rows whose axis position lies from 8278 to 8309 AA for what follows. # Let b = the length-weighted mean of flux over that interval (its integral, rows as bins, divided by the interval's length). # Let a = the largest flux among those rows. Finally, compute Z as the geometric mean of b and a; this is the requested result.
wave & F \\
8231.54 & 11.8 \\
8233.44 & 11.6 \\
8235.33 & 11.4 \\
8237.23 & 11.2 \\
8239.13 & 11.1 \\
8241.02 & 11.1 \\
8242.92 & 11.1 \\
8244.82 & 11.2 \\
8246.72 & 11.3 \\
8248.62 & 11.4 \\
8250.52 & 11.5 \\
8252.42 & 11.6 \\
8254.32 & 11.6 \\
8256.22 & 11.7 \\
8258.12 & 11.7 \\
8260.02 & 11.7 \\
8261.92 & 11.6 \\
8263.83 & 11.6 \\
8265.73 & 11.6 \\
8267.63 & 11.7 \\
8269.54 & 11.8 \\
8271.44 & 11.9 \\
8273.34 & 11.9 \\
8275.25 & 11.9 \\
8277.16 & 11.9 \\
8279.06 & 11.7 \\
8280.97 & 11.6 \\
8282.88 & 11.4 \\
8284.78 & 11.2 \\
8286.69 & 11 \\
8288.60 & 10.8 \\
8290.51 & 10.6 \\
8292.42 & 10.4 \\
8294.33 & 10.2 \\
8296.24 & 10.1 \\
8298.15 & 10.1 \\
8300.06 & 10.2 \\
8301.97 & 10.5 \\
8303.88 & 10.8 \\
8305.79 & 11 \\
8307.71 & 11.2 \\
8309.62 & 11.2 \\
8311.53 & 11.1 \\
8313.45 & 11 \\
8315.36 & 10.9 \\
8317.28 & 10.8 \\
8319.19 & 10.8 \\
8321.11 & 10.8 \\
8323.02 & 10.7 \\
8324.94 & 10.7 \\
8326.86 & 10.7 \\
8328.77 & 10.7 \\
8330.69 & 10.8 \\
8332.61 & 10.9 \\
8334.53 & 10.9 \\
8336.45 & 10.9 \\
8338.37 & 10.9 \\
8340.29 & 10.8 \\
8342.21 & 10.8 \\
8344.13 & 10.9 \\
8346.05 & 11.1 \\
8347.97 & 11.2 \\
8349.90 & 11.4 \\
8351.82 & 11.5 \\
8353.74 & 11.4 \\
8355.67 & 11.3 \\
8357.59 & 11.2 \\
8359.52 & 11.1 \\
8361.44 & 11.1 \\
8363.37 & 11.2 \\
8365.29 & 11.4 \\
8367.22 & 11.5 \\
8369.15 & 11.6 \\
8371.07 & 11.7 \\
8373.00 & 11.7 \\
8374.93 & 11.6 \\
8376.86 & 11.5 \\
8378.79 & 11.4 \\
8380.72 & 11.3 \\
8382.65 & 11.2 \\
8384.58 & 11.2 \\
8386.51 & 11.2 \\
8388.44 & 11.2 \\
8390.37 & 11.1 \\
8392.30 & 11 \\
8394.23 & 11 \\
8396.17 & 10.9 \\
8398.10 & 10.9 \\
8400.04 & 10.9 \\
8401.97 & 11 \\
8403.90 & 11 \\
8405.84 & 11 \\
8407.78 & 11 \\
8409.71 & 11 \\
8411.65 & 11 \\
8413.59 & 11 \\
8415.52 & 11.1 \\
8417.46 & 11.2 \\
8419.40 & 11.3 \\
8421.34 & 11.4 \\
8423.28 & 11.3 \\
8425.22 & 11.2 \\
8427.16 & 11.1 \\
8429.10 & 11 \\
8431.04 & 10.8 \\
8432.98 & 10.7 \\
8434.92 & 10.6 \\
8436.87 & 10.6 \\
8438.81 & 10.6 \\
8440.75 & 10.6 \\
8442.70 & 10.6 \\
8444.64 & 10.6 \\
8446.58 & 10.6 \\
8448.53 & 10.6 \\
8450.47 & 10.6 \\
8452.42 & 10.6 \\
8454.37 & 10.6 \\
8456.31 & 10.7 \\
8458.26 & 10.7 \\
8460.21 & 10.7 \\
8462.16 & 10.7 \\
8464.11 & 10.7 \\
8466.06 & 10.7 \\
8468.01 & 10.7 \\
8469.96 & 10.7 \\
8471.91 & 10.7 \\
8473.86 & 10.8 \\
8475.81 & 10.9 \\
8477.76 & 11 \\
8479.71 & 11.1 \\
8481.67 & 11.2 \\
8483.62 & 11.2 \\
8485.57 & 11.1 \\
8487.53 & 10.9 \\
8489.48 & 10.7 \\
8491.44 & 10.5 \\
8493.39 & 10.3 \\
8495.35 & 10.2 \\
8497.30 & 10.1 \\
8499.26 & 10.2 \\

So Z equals 11.2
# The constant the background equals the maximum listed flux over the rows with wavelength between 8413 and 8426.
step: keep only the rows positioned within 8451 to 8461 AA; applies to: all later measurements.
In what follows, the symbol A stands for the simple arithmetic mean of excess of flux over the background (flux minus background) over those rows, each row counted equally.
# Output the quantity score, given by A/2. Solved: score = -0.37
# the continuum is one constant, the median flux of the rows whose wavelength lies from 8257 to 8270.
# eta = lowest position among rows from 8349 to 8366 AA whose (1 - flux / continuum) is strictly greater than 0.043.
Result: 8359.52 AA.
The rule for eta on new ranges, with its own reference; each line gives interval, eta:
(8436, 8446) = 8436.87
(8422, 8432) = 8427.16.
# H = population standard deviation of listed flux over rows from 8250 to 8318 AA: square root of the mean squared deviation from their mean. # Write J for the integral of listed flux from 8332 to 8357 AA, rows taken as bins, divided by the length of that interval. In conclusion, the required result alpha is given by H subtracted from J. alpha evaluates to 10.5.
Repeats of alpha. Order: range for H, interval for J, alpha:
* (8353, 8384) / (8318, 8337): 10.6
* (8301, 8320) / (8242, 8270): 11.3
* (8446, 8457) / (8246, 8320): 11.2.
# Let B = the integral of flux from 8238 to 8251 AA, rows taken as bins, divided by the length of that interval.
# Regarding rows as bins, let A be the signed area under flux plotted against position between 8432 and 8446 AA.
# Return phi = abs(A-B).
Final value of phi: 137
